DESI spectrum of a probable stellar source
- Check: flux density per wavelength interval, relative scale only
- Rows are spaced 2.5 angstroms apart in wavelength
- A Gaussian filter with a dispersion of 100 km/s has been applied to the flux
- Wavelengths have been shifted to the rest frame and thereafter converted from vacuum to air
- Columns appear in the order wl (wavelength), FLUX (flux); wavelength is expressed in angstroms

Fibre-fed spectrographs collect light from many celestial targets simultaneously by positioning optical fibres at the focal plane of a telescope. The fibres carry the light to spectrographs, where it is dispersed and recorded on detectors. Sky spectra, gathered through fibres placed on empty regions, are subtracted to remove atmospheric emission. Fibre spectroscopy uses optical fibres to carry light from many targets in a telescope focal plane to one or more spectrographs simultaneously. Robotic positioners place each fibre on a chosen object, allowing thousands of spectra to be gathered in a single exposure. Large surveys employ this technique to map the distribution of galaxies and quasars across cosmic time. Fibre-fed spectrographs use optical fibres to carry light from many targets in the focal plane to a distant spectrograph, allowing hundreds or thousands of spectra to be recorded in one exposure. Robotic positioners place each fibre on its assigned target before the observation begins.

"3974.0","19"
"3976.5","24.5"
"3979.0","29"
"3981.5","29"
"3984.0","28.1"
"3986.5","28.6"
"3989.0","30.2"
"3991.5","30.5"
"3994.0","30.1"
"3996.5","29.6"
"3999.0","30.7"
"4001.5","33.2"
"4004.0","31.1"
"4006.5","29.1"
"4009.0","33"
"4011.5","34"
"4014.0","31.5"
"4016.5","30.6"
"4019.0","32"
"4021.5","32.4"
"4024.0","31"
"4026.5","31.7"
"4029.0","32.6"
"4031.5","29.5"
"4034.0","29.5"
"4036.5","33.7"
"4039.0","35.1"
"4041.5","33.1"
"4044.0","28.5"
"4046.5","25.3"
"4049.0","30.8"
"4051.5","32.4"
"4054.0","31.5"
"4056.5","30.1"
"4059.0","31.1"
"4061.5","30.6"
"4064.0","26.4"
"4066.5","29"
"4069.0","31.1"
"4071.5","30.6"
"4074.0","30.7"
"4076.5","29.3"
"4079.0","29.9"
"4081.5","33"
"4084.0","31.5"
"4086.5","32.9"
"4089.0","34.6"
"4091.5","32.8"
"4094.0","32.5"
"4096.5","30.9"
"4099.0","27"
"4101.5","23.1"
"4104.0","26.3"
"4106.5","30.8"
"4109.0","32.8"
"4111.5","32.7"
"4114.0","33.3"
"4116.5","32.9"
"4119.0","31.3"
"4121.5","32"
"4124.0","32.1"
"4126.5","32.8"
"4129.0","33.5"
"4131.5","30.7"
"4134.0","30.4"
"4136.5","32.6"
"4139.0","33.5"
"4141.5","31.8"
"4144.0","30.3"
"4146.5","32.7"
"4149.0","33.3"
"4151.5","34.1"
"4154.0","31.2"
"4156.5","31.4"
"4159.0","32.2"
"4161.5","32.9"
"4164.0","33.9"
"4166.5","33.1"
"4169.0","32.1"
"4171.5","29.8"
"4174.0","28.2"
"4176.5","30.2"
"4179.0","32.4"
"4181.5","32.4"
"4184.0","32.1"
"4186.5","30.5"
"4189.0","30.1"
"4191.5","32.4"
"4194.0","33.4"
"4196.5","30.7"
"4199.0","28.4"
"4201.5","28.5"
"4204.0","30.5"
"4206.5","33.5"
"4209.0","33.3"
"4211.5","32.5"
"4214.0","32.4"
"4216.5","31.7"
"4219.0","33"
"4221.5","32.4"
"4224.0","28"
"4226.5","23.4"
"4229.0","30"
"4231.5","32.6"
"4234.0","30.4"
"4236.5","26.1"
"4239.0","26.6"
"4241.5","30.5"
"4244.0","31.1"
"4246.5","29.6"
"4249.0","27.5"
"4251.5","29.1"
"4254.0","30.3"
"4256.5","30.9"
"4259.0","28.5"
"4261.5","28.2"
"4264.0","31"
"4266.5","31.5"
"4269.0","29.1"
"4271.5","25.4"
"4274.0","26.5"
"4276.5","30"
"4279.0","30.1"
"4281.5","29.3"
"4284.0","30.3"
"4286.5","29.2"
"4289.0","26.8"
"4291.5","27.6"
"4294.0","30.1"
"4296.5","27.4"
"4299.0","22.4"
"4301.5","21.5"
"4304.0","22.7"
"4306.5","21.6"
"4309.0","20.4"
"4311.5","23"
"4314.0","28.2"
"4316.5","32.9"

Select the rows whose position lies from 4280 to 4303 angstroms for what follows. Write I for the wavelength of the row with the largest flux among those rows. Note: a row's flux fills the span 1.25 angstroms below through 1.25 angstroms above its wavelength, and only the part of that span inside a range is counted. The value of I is 4284.0 angstroms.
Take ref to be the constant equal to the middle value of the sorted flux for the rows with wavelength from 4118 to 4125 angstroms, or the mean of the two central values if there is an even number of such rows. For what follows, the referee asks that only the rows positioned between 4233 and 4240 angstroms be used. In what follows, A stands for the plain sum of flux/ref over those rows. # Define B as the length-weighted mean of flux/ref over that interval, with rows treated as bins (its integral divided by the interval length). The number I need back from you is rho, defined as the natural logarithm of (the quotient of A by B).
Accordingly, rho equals 1.1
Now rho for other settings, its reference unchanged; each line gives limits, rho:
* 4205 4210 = 0.7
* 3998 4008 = 1.4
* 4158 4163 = 0.7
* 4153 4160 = 1.1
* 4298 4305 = 1.1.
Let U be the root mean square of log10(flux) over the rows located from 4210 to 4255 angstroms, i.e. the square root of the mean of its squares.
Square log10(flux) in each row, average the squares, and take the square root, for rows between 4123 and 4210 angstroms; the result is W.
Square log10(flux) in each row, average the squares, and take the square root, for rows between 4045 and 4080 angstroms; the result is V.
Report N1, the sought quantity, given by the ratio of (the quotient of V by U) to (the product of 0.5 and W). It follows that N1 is 1.33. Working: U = 1.47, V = 1.48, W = 1.50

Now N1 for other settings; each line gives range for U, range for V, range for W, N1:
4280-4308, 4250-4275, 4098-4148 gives 1.38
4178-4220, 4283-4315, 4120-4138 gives 1.24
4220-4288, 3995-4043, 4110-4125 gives 1.36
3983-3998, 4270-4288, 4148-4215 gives 1.32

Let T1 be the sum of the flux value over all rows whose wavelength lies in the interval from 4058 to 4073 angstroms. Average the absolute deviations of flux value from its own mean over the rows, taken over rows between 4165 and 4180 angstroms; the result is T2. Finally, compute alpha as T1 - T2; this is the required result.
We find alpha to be 177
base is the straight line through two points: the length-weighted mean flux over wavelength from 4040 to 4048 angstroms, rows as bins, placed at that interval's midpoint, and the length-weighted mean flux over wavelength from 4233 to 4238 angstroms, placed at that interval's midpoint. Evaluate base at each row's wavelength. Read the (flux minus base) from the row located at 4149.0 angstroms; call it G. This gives 4.7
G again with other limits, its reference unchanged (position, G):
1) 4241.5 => 2.5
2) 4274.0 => -1.3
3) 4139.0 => 4.9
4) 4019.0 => 2.6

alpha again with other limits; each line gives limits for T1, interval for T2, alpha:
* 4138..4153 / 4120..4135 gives 195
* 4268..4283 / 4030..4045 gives 168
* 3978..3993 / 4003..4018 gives 174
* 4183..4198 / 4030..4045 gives 187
